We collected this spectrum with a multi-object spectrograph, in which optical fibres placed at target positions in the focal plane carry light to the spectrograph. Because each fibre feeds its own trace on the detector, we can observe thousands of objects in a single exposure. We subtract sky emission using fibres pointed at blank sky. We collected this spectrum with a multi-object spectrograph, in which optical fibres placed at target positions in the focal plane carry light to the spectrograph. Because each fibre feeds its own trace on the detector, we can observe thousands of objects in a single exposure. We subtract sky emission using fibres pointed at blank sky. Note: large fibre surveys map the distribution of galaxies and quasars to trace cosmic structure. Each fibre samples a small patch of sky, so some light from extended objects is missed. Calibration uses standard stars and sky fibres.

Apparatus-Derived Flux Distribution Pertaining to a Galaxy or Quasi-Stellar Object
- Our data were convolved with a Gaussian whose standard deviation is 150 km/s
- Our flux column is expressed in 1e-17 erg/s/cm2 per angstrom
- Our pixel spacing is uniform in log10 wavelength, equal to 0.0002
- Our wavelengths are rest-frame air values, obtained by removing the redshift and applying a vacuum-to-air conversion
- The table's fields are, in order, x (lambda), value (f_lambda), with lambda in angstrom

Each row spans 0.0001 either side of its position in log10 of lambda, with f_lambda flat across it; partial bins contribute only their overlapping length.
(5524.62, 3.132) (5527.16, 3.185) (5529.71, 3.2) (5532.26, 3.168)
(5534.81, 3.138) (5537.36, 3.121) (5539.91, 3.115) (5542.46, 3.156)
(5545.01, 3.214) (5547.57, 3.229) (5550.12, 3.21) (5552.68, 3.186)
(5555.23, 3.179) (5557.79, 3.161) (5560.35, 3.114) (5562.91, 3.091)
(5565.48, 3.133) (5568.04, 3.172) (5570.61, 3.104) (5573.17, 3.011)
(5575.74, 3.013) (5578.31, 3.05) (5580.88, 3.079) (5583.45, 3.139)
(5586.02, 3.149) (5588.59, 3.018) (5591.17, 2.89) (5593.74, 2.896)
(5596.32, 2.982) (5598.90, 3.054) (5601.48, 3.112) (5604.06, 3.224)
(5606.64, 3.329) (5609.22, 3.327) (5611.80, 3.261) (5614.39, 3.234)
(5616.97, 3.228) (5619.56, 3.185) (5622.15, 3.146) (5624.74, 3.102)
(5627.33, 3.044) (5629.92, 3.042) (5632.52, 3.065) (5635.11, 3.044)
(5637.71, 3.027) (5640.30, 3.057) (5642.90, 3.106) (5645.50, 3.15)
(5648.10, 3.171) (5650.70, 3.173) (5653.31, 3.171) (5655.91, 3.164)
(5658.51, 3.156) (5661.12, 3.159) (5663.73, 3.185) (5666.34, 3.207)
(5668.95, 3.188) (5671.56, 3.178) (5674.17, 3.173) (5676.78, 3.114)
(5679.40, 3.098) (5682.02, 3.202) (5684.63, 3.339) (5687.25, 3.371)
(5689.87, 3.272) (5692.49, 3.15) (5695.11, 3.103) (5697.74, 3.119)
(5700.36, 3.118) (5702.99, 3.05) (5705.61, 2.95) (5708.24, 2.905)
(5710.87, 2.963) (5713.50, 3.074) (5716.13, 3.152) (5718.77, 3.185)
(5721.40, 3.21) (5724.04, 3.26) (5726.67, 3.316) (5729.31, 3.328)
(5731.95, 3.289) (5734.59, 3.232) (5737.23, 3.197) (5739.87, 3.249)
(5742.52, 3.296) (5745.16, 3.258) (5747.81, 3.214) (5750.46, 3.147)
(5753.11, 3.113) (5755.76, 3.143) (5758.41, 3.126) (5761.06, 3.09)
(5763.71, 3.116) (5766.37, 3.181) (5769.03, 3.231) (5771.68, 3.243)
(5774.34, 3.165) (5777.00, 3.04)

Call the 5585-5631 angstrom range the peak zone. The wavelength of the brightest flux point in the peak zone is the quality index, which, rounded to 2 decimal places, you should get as 5606.64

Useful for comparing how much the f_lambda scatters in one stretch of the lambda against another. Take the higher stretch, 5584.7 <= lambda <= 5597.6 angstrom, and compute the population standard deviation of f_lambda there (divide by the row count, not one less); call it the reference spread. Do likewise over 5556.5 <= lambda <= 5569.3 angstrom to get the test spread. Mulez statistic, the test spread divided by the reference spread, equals 0.31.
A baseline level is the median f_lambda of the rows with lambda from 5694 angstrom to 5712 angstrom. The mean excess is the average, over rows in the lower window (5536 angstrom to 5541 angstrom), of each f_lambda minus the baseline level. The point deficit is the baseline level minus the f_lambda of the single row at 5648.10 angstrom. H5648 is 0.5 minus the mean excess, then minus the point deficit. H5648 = 0.553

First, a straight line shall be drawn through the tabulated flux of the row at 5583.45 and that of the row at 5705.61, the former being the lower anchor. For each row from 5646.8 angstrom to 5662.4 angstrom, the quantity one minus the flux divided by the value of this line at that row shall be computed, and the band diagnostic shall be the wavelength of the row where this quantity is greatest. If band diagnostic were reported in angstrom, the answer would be 5648.10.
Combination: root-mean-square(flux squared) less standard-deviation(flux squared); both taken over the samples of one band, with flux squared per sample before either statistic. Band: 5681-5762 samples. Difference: 9.41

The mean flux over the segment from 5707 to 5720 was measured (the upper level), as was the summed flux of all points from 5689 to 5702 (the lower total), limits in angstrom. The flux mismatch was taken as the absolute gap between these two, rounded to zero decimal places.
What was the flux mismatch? 13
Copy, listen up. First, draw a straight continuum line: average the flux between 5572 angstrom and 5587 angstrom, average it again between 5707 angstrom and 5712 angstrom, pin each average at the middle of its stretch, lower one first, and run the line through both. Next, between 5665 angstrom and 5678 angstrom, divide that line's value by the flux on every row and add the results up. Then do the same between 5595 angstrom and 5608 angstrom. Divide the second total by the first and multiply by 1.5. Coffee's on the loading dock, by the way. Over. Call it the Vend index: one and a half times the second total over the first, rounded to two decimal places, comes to 1.56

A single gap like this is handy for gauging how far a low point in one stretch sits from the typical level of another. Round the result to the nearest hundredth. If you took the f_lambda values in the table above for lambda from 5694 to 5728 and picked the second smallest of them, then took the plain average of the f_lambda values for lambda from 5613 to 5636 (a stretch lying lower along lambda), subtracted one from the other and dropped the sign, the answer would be 0.17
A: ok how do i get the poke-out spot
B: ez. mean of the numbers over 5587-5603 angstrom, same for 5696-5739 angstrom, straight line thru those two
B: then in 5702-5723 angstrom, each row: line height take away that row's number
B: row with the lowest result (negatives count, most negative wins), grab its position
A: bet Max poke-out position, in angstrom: 5721.40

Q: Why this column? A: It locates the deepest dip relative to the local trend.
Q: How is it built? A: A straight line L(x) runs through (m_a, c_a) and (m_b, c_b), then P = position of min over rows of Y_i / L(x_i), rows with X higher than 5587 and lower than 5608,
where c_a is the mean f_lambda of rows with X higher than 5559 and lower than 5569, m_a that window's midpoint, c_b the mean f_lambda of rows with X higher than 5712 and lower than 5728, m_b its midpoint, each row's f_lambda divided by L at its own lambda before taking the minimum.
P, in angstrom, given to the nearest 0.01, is 5591.17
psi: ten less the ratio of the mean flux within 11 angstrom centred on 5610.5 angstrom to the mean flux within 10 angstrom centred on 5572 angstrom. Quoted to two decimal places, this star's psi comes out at 8.93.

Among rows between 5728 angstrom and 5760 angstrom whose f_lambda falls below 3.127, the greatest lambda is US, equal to 5758.41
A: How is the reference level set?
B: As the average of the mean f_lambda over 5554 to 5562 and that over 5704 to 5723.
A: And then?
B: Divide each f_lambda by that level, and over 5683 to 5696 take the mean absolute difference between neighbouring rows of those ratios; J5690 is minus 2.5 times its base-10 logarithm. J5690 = 4.0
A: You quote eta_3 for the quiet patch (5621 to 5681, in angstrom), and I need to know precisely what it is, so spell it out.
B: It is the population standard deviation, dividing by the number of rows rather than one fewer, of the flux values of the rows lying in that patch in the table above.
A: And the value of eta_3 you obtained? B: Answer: 0.055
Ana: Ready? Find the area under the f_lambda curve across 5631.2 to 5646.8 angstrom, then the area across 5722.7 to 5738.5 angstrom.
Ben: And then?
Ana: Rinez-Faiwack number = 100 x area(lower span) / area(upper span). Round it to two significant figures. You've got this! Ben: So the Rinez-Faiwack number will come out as 93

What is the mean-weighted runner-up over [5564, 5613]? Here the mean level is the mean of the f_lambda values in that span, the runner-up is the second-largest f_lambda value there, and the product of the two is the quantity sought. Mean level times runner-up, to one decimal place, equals 10.3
